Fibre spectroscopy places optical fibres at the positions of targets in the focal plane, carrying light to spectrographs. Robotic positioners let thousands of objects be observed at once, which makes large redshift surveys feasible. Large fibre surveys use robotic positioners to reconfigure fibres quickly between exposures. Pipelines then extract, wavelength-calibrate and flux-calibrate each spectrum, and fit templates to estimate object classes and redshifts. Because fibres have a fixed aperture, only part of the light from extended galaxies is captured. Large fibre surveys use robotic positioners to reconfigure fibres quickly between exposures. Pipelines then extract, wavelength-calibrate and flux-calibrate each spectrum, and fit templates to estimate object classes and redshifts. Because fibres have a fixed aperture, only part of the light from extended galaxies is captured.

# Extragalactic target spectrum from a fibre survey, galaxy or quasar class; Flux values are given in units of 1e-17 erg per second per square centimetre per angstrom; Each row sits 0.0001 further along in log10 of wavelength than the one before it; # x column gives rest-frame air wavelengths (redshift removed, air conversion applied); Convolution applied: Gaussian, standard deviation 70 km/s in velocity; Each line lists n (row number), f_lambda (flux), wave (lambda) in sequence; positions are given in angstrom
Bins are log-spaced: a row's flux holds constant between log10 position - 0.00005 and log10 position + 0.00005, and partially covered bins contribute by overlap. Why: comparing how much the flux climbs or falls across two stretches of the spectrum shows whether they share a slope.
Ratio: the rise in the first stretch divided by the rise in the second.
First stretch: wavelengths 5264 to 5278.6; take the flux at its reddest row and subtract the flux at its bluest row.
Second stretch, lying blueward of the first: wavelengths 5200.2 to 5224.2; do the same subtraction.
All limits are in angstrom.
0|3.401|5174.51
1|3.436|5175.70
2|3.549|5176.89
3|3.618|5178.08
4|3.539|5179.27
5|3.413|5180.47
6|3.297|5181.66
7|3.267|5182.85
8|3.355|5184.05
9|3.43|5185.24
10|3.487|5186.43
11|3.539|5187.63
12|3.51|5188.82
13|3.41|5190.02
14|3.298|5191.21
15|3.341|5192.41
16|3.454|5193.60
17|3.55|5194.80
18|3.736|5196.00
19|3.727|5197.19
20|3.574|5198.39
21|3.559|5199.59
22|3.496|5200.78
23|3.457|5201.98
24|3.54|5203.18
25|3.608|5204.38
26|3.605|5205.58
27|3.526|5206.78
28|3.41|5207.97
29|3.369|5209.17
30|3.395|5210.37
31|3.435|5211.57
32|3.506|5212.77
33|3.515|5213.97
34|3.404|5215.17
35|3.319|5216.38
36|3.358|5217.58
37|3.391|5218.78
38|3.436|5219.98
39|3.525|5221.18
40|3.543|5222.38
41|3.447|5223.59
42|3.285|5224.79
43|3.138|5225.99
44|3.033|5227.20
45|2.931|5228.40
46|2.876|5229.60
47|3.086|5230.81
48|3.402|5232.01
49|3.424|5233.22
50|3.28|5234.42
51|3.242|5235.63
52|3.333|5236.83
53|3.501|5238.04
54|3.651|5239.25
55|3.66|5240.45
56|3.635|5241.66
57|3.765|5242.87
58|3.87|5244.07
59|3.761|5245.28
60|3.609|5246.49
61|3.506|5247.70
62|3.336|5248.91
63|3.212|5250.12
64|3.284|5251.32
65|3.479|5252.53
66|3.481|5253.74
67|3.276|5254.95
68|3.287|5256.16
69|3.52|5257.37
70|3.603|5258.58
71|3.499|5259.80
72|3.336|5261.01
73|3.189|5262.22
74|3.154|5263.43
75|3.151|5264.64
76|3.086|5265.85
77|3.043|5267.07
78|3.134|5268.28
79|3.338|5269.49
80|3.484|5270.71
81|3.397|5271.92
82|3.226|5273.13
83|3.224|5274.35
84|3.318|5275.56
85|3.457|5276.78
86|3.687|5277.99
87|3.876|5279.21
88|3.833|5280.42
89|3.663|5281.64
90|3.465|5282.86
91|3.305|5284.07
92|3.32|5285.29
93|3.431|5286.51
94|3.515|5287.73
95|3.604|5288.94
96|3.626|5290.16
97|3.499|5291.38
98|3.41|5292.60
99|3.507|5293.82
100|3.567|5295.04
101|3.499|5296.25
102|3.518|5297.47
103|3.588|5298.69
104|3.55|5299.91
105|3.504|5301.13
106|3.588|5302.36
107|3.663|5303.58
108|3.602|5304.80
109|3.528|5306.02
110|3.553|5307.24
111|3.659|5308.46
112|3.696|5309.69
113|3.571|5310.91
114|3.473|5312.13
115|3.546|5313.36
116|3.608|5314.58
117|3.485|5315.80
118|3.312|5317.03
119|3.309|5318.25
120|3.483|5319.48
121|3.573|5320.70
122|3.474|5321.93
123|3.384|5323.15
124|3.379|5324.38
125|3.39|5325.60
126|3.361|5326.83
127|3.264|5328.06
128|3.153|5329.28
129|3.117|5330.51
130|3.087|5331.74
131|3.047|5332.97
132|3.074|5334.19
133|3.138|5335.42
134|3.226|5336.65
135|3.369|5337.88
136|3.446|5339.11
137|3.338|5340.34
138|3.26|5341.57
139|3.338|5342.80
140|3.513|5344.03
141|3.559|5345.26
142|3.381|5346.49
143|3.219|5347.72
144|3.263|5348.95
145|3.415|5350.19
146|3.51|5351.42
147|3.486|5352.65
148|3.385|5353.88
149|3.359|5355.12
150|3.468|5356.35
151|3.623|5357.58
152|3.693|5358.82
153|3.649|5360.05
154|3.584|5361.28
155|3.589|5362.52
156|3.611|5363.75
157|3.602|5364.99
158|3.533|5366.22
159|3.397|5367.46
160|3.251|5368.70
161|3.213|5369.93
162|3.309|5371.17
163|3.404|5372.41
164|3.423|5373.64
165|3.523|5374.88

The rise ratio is -10.9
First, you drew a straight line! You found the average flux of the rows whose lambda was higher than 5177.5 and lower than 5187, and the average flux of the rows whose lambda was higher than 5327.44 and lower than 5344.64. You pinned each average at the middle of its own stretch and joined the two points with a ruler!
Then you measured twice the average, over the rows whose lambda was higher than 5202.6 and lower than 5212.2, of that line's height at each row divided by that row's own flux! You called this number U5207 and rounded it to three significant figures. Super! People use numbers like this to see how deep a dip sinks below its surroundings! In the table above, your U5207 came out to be 1.95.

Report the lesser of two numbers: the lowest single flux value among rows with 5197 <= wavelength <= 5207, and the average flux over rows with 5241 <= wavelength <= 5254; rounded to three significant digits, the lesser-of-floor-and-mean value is 3.46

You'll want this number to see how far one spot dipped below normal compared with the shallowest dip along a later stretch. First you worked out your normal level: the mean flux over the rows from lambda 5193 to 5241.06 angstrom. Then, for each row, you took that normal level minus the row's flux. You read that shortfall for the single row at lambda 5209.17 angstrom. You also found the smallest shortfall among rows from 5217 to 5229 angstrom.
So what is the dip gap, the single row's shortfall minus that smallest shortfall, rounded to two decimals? 0.17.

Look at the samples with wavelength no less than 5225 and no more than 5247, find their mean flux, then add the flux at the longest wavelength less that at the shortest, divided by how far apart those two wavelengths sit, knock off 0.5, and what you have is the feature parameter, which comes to 2.92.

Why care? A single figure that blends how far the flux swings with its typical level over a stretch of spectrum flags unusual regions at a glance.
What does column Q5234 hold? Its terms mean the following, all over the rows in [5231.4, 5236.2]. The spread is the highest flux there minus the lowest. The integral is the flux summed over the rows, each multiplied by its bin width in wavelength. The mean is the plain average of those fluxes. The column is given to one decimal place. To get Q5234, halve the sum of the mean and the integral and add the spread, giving 9.9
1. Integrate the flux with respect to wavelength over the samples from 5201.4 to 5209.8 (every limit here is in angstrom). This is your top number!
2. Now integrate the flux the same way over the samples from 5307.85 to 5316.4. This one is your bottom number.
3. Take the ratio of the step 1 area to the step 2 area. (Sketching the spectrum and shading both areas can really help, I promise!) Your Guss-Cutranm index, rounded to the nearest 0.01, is 0.96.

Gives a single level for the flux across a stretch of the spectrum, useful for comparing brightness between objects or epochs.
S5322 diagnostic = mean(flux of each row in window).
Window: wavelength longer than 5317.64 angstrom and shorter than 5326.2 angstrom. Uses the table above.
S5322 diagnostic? 3.43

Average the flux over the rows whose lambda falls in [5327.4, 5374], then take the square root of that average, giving 1.84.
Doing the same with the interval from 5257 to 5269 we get 1.81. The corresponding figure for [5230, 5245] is 1.87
